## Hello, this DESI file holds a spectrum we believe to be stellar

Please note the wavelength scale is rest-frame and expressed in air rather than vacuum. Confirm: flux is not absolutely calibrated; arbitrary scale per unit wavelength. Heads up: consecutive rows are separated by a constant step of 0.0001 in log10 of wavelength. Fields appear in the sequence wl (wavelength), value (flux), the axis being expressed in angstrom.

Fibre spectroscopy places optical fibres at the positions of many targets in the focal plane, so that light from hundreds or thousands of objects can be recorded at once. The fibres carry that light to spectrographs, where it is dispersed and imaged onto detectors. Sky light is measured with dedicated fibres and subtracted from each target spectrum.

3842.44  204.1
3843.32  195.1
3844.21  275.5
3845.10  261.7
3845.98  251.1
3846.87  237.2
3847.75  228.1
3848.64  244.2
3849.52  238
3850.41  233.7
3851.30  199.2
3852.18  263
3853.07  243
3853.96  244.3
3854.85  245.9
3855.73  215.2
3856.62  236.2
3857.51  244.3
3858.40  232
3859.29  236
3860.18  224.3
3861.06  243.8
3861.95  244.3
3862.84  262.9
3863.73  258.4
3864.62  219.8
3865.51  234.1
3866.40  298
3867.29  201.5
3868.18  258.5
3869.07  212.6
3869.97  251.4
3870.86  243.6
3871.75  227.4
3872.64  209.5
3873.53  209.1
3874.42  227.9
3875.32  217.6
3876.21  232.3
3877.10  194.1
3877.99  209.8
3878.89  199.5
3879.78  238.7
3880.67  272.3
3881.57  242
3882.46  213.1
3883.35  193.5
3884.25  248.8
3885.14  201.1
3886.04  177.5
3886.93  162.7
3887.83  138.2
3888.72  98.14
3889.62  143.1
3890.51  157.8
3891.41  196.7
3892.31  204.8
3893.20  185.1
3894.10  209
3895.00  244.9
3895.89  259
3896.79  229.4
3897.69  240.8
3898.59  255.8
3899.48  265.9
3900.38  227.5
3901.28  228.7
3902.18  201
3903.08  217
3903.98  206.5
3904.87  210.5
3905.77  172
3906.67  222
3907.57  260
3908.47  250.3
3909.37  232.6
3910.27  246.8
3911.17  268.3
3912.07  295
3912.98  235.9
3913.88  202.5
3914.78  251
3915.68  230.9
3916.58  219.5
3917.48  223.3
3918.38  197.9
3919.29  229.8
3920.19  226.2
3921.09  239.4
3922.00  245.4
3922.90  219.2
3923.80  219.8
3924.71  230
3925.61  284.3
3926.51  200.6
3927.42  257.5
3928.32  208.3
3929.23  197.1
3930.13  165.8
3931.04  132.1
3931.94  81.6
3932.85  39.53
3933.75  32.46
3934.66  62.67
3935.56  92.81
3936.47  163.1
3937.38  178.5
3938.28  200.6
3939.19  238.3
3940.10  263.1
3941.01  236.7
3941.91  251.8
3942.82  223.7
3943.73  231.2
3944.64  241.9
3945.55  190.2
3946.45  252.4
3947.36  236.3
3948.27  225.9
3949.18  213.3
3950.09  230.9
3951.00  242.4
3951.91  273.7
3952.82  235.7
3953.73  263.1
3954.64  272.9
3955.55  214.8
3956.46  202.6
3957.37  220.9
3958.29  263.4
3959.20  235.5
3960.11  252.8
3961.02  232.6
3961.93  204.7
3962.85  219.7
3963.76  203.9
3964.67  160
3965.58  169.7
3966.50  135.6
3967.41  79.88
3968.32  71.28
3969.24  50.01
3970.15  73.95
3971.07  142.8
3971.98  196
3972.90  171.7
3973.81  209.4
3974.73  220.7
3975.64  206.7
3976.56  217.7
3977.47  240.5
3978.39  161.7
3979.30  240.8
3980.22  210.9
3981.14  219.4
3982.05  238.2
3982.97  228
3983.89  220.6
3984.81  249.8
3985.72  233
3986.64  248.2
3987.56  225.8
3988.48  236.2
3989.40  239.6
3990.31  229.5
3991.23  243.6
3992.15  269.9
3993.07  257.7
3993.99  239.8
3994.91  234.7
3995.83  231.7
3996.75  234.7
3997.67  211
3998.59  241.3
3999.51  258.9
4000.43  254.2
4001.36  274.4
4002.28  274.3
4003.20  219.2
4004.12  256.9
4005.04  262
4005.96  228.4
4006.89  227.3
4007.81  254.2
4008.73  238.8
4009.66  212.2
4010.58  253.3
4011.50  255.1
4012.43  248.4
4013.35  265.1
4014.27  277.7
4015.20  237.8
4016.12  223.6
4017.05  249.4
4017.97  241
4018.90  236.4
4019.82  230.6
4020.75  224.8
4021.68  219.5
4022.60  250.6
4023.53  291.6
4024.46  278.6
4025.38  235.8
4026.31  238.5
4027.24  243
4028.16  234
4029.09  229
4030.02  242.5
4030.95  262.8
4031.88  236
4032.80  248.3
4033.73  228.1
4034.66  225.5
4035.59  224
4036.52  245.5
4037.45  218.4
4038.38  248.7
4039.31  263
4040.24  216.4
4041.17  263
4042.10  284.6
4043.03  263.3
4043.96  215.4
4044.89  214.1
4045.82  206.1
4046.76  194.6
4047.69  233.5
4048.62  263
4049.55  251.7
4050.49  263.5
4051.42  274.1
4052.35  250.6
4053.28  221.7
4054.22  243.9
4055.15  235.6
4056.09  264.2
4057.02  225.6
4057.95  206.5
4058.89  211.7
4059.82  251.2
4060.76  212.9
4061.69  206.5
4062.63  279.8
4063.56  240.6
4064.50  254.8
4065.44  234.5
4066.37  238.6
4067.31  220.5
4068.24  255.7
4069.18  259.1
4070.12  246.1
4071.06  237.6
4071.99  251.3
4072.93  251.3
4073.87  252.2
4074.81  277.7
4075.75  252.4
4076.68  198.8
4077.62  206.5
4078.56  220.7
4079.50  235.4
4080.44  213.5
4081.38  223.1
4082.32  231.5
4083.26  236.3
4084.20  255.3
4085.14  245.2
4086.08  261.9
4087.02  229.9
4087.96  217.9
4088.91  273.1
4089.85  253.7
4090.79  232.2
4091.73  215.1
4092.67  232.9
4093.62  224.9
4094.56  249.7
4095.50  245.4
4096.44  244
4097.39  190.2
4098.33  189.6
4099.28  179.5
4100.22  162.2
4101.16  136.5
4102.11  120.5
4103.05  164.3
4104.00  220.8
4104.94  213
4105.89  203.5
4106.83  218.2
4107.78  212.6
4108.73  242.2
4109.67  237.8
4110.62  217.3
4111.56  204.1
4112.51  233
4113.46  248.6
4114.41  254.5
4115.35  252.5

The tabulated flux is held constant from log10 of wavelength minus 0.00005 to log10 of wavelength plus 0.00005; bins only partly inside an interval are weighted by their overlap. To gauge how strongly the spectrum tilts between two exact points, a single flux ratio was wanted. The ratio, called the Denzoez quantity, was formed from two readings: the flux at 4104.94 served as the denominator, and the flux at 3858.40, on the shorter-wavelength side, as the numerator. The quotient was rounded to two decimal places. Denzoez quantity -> 1.09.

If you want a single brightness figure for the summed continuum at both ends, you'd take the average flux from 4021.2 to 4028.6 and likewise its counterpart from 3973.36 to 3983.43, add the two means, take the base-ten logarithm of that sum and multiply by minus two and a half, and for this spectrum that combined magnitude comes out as -6.67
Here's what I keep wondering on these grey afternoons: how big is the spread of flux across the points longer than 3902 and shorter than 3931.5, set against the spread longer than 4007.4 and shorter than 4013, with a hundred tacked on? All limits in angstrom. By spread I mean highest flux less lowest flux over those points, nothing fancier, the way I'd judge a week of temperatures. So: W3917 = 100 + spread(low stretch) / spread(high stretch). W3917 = 104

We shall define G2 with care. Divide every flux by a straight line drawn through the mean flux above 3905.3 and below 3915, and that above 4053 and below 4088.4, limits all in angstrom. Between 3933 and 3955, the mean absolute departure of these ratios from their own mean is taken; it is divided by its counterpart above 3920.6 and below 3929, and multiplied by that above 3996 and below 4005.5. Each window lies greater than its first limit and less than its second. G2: 0.17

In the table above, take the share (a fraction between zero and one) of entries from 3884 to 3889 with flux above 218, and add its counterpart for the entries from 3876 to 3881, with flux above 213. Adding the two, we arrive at 0.67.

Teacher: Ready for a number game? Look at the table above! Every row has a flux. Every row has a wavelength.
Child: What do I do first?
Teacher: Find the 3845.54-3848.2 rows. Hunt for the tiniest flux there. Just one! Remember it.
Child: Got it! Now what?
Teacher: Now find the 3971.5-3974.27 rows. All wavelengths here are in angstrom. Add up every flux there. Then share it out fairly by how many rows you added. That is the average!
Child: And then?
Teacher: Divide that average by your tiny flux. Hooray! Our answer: 0.84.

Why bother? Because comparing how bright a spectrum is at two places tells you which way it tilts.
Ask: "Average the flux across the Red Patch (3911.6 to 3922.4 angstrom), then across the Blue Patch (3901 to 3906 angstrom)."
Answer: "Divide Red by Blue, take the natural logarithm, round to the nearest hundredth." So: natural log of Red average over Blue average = 0.12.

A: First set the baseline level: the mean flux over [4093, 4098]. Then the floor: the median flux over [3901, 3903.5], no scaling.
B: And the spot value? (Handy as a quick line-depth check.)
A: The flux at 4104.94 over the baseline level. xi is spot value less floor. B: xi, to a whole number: -216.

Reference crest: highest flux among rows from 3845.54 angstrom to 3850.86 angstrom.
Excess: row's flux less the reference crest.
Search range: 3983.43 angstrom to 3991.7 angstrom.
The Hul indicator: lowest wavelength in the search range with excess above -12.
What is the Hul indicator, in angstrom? 3984.81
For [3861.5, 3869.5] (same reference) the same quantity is 3861.95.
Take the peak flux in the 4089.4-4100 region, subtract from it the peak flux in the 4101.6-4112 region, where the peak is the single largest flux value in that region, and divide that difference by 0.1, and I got 115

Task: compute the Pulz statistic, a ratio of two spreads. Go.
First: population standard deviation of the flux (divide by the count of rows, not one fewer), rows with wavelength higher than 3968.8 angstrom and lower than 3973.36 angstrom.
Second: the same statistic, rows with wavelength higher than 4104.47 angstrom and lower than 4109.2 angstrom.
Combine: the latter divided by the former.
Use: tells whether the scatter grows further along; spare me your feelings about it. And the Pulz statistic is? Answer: 0.23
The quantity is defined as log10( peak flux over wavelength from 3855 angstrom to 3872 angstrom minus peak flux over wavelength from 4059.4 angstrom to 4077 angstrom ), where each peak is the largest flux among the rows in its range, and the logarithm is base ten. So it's 1.26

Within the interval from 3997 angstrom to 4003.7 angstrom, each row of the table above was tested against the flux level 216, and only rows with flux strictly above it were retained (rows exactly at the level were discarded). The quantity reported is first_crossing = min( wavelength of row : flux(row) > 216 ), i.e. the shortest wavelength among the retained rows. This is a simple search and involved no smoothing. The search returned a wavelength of 3998.59 angstrom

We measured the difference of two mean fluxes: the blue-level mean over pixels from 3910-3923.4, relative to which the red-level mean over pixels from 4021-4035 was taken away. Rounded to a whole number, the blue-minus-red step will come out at -9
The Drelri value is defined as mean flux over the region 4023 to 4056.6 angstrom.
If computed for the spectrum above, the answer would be 243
